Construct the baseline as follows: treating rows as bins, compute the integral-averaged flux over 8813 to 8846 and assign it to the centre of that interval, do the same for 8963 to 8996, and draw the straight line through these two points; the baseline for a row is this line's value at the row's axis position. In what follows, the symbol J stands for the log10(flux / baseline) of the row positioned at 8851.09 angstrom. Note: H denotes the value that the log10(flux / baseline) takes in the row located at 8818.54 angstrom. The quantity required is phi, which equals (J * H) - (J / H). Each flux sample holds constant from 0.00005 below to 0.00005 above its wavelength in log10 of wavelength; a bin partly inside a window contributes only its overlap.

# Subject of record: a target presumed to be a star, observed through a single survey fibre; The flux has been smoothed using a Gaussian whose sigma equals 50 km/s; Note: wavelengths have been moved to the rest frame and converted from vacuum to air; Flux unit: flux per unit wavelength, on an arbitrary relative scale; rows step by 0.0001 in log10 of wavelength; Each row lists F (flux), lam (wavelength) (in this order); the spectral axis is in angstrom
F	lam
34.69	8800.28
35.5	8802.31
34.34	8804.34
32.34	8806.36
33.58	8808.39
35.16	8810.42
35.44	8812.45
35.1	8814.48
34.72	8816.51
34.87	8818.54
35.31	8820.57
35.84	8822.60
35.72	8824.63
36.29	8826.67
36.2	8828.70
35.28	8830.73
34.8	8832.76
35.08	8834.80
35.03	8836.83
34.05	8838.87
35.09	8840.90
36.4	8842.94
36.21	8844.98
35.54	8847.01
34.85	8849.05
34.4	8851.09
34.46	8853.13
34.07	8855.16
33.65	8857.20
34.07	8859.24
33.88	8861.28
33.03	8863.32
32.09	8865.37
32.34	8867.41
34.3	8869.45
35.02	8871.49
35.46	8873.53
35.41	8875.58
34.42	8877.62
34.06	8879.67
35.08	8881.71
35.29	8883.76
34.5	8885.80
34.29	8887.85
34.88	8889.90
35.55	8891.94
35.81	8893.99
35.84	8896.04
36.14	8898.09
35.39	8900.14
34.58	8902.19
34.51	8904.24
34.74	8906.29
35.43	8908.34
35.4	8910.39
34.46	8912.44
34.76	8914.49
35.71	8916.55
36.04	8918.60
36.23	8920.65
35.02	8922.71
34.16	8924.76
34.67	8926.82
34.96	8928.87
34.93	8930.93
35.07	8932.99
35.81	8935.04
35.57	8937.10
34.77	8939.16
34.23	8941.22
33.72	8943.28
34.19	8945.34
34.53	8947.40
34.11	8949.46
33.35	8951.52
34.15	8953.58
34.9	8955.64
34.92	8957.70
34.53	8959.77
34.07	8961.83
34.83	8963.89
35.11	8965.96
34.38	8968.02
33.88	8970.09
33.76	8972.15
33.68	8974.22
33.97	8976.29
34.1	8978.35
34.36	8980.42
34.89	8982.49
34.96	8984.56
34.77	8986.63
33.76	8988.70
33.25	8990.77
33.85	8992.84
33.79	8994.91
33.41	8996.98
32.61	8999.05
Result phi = -1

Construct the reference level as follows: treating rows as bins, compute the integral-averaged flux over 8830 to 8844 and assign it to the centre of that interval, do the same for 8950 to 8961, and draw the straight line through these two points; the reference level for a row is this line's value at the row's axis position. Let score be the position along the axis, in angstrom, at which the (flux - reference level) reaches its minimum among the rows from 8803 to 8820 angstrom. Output 8806.36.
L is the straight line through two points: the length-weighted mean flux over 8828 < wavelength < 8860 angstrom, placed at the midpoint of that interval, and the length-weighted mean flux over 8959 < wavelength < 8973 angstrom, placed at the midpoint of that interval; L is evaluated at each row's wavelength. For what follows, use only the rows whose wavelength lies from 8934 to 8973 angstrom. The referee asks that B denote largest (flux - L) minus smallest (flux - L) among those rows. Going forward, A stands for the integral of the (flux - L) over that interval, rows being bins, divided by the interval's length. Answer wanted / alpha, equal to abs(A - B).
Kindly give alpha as 2.4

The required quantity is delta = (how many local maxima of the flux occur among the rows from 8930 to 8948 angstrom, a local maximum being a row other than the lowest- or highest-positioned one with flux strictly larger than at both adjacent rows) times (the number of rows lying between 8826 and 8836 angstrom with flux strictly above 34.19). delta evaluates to 5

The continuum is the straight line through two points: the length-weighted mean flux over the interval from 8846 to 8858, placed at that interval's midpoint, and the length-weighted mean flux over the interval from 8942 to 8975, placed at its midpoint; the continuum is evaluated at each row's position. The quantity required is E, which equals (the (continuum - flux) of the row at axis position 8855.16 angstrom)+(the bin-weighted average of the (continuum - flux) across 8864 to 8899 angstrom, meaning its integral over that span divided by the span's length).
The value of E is 0.17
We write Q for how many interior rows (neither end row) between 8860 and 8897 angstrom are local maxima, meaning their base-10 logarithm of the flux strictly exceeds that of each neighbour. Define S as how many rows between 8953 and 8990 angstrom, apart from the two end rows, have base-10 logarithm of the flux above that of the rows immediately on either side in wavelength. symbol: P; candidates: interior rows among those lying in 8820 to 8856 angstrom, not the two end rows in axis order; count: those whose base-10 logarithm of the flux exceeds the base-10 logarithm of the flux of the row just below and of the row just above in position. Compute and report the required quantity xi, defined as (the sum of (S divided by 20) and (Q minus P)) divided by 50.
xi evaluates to -0.057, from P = 5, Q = 2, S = 3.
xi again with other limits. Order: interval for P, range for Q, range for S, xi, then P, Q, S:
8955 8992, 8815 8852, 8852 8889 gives 0.023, 3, 4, 3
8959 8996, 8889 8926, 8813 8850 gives 0.004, 3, 3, 4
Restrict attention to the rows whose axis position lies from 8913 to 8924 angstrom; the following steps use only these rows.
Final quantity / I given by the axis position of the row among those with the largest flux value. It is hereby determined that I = 8920.65 angstrom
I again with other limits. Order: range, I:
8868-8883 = 8873.53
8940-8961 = 8957.70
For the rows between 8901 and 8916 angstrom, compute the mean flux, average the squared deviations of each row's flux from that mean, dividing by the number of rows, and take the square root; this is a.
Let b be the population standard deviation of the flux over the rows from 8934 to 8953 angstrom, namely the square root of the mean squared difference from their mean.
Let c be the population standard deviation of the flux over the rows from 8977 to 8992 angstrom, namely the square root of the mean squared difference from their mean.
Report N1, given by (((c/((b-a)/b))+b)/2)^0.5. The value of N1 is 0.98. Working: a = 0.378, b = 0.759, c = 0.59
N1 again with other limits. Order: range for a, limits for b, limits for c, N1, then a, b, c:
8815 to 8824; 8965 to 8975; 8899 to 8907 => 1.11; 0.436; 0.533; 0.35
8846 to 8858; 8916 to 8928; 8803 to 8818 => 1.69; 0.595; 0.748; 1.01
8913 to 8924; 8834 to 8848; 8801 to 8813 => 1.70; 0.572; 0.738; 1.14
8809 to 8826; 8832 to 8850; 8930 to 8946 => 1.03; 0.364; 0.685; 0.67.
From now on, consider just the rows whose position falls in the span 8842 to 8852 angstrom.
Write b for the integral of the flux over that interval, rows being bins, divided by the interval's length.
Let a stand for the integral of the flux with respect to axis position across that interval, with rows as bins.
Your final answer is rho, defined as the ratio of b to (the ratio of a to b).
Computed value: 3.55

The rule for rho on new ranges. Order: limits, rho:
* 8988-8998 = 3.36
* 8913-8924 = 3.23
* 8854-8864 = 3.38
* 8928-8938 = 3.53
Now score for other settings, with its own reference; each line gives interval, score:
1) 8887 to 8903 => 8887.85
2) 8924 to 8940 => 8924.76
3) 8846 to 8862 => 8857.20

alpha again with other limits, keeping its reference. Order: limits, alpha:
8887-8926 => 1.5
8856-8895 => 4.3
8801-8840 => 4.1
